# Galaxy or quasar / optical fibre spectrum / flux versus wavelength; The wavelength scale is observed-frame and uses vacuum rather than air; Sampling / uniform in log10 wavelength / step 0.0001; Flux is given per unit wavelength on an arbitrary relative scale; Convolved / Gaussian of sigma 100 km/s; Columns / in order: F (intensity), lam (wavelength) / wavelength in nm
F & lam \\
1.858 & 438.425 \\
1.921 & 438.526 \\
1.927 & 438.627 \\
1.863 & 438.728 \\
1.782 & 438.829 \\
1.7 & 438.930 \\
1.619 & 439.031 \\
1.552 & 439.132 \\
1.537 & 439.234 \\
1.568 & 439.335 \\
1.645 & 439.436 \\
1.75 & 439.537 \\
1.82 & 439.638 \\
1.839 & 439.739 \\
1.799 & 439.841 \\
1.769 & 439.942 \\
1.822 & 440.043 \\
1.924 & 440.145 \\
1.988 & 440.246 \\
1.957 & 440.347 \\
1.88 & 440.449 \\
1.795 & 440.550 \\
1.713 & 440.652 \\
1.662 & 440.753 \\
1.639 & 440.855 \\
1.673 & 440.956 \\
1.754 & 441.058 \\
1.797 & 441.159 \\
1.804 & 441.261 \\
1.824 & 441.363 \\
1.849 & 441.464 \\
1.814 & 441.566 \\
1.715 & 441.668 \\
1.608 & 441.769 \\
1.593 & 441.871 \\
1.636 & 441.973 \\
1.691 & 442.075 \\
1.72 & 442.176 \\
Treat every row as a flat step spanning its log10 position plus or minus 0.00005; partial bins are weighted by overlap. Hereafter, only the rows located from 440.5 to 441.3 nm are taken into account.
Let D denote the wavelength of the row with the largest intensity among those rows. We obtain 441.261 nm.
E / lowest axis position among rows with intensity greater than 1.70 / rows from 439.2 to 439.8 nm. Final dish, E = 439.537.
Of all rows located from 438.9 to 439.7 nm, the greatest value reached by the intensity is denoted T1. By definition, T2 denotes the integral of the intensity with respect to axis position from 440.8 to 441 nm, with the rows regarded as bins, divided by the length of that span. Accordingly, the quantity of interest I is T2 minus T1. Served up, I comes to -0.16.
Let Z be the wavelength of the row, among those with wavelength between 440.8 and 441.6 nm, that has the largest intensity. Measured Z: 441.464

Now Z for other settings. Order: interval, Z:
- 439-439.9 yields 439.739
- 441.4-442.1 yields 441.464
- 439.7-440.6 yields 440.246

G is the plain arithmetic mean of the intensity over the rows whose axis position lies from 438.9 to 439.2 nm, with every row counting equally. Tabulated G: 1.62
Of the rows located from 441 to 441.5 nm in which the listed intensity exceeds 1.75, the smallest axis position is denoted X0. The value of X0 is 441.058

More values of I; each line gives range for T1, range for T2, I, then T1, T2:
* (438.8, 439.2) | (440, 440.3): 0.13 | 1.782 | 1.91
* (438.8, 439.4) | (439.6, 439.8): 0.04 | 1.782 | 1.82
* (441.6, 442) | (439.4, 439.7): 0.04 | 1.715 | 1.75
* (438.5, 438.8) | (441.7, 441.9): -0.31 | 1.927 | 1.62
